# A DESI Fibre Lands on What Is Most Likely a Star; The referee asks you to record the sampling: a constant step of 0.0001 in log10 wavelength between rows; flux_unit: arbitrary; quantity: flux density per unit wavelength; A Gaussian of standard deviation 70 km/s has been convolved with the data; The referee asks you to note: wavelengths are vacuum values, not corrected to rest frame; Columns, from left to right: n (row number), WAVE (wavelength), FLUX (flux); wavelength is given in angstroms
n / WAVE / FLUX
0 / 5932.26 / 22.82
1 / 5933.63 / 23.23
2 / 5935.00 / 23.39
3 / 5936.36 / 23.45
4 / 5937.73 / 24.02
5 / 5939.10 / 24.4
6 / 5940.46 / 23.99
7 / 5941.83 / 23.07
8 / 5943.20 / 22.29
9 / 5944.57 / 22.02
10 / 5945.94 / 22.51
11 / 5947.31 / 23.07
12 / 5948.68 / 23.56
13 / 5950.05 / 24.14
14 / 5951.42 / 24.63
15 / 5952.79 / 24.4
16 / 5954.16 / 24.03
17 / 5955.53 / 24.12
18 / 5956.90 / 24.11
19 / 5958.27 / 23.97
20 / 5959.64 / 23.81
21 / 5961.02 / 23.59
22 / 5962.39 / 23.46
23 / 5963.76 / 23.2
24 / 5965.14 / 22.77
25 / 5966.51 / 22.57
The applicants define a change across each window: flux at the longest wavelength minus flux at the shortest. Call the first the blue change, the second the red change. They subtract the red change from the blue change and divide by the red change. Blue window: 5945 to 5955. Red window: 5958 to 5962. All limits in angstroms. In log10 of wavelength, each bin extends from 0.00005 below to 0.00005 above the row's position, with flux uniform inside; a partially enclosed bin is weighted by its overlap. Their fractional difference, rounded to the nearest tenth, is -5.0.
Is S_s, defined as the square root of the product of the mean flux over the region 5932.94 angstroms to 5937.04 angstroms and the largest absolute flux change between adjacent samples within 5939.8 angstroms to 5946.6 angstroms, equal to 4.64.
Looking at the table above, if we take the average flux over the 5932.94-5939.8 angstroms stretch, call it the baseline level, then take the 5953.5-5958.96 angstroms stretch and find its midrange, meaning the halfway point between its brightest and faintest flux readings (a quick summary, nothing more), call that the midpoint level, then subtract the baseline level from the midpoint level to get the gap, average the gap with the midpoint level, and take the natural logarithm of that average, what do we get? 2.501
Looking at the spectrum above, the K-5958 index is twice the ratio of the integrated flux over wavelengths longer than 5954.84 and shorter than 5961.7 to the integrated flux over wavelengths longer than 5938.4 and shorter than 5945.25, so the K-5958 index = 2.07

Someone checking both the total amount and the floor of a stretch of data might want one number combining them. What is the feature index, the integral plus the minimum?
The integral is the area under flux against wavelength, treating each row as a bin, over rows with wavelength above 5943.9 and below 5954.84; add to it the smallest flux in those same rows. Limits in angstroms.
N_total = 280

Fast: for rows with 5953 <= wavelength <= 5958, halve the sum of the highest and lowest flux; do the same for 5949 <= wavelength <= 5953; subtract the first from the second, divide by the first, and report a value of 0.013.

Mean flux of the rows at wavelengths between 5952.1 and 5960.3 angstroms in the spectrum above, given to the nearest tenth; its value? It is 24.1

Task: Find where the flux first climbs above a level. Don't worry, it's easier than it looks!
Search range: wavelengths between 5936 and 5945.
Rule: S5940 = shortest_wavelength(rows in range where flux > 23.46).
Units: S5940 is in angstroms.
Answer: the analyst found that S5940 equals 5937.73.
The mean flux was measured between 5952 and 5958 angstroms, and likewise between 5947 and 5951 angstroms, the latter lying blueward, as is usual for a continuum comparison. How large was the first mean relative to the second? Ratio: 1.02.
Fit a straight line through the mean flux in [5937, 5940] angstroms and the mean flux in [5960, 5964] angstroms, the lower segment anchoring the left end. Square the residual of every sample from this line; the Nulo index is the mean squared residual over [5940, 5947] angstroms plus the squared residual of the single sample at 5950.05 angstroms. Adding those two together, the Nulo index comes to 2.1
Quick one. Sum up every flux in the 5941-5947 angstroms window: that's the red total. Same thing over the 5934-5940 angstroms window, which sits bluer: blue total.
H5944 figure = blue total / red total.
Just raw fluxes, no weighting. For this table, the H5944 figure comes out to 1.06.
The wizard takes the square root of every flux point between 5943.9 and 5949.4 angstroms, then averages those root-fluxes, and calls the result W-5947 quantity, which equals 4.77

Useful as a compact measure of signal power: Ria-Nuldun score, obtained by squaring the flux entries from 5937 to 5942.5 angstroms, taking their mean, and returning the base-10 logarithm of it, 2.76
